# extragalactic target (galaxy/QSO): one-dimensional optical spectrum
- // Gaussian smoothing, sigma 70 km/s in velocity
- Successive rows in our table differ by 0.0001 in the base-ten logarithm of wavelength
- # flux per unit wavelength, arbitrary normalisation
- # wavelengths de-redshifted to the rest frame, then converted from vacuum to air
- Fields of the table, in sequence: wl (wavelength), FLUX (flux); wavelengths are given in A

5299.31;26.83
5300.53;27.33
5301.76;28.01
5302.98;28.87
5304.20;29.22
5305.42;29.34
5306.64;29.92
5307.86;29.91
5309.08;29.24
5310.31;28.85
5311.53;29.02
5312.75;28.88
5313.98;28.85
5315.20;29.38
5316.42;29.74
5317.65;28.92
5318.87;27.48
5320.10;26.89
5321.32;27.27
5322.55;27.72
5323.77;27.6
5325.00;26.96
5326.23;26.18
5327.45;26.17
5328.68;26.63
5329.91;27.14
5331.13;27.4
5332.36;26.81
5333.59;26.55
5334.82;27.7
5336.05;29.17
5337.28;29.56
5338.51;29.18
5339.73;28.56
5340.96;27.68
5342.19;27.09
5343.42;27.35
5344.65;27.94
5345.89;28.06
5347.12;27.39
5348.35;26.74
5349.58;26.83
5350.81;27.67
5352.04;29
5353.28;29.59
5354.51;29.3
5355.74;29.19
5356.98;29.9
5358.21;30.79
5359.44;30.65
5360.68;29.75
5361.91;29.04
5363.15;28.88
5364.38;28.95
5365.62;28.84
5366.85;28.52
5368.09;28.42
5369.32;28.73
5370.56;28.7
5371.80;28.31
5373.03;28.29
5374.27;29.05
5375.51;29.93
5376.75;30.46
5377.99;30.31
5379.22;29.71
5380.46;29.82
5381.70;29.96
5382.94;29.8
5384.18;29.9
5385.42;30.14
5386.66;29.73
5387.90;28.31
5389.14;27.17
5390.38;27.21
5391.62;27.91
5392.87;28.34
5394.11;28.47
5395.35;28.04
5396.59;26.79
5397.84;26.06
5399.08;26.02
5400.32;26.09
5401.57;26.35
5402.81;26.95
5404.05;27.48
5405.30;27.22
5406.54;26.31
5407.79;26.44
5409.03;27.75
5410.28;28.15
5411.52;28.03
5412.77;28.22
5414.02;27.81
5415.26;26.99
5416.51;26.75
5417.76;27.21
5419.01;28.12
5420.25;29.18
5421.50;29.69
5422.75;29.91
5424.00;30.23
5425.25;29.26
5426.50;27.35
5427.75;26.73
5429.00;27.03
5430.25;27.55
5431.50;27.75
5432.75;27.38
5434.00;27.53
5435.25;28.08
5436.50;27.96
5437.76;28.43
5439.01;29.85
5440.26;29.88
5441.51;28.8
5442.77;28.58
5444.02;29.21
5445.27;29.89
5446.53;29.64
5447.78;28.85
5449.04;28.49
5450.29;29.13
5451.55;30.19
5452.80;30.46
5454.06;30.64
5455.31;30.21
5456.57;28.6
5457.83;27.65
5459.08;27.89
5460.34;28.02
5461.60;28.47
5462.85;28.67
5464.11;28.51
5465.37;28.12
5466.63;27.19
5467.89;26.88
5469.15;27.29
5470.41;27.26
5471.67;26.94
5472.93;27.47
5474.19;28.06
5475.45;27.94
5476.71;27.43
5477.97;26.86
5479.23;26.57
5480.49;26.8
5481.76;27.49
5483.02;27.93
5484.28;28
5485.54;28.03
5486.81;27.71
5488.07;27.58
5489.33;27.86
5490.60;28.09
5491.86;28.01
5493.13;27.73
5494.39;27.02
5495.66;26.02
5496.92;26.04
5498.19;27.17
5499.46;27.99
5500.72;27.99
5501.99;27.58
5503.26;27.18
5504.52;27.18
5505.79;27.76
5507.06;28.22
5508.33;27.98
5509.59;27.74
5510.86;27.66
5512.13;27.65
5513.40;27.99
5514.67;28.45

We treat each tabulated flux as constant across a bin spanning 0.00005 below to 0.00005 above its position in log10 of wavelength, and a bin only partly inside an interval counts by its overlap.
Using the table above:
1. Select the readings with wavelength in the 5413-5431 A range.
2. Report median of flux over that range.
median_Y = 27.7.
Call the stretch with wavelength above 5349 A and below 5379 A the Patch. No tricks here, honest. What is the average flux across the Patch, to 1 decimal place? 29.1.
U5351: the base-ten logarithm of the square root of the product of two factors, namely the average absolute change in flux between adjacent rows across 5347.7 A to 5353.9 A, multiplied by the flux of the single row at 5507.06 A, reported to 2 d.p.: 0.65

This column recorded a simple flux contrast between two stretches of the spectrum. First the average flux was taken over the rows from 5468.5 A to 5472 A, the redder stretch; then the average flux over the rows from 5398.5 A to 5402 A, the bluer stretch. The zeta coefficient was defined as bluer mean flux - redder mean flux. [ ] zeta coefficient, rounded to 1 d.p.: -1.0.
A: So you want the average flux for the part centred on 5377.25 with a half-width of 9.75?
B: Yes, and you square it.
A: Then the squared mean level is 868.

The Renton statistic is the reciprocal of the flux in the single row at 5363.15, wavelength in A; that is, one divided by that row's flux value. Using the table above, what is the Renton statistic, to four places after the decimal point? 0.0346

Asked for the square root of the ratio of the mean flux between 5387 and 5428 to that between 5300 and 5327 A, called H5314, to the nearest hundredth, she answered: 0.99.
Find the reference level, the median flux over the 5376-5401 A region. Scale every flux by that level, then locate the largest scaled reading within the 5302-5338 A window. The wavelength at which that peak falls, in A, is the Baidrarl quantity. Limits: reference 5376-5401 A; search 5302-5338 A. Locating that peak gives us 5306.64 A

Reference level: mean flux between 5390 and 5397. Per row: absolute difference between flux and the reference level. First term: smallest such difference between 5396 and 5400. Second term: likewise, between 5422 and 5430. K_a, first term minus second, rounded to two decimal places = 0.56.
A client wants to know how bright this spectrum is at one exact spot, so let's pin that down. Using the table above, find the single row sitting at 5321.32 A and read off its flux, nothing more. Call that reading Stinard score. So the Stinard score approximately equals 27.27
